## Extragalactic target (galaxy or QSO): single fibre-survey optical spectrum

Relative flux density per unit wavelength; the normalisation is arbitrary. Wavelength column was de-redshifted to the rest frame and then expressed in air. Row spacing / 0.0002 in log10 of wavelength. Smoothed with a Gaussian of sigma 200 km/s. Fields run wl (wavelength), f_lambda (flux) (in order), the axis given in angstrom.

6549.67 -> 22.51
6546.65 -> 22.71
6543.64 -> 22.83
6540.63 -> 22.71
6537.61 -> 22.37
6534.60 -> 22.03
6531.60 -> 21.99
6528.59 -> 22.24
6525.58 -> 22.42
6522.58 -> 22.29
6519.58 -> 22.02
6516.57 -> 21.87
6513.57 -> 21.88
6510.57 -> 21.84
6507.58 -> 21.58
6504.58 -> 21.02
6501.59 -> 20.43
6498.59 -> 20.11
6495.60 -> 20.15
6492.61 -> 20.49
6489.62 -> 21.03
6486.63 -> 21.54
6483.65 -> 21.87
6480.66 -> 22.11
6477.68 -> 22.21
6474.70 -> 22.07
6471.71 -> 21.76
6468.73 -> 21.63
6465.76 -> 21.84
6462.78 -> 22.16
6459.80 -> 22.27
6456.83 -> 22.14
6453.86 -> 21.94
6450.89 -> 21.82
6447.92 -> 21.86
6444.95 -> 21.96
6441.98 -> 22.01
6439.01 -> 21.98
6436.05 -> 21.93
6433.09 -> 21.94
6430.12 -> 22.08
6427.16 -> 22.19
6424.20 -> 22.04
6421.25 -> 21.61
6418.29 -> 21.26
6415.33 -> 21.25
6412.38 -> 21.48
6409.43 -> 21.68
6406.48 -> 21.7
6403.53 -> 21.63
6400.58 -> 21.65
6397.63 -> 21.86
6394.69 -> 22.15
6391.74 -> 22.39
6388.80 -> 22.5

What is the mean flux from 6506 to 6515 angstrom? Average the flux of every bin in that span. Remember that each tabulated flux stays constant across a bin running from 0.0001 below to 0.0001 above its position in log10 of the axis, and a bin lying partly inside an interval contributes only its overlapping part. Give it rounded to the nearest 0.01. 21.77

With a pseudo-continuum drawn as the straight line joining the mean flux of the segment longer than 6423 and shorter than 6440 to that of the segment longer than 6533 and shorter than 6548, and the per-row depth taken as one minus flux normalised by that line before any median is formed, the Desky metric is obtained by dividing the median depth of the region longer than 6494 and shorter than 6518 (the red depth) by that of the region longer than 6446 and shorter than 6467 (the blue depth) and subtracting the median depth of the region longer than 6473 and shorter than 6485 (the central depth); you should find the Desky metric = 5.6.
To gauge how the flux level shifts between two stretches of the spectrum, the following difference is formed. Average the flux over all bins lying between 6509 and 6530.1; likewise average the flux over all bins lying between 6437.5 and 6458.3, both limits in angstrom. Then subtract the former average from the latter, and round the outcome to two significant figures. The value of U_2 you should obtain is -0.12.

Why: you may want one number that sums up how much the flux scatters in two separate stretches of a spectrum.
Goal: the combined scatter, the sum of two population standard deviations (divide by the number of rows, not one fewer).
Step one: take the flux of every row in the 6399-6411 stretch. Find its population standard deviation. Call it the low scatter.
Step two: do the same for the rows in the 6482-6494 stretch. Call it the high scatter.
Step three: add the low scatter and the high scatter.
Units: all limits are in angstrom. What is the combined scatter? 0.5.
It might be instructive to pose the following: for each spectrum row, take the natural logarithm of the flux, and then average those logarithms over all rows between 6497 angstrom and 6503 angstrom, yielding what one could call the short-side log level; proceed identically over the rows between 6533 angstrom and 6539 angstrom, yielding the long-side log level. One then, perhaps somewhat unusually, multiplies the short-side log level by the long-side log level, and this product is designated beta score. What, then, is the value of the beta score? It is 9.33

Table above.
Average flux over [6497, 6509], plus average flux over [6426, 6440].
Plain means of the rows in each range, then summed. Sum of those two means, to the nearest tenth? 42.8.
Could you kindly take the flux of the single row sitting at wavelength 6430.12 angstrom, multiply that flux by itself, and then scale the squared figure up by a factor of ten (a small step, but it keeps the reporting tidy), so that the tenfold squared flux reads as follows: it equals 4875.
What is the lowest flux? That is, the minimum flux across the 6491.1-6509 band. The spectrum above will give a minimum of 20.11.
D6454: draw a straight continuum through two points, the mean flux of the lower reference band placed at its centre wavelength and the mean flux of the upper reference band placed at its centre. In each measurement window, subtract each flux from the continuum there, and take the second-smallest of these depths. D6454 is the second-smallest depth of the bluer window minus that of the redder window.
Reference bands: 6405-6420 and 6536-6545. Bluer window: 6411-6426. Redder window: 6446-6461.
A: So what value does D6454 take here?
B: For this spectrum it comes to 0.21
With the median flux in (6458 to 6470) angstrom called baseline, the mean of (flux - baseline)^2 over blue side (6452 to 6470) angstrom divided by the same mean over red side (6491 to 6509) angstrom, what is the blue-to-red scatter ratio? 0.0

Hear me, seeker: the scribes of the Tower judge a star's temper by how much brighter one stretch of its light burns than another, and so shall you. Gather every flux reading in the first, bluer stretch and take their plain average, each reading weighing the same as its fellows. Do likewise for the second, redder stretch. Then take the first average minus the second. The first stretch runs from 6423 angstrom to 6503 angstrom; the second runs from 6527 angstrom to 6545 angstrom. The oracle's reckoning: -0.67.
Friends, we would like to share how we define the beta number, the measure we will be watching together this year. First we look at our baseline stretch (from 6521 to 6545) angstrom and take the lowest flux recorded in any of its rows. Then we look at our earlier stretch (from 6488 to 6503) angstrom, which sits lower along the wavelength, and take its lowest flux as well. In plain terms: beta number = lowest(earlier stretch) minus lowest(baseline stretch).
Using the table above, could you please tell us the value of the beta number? -1.9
